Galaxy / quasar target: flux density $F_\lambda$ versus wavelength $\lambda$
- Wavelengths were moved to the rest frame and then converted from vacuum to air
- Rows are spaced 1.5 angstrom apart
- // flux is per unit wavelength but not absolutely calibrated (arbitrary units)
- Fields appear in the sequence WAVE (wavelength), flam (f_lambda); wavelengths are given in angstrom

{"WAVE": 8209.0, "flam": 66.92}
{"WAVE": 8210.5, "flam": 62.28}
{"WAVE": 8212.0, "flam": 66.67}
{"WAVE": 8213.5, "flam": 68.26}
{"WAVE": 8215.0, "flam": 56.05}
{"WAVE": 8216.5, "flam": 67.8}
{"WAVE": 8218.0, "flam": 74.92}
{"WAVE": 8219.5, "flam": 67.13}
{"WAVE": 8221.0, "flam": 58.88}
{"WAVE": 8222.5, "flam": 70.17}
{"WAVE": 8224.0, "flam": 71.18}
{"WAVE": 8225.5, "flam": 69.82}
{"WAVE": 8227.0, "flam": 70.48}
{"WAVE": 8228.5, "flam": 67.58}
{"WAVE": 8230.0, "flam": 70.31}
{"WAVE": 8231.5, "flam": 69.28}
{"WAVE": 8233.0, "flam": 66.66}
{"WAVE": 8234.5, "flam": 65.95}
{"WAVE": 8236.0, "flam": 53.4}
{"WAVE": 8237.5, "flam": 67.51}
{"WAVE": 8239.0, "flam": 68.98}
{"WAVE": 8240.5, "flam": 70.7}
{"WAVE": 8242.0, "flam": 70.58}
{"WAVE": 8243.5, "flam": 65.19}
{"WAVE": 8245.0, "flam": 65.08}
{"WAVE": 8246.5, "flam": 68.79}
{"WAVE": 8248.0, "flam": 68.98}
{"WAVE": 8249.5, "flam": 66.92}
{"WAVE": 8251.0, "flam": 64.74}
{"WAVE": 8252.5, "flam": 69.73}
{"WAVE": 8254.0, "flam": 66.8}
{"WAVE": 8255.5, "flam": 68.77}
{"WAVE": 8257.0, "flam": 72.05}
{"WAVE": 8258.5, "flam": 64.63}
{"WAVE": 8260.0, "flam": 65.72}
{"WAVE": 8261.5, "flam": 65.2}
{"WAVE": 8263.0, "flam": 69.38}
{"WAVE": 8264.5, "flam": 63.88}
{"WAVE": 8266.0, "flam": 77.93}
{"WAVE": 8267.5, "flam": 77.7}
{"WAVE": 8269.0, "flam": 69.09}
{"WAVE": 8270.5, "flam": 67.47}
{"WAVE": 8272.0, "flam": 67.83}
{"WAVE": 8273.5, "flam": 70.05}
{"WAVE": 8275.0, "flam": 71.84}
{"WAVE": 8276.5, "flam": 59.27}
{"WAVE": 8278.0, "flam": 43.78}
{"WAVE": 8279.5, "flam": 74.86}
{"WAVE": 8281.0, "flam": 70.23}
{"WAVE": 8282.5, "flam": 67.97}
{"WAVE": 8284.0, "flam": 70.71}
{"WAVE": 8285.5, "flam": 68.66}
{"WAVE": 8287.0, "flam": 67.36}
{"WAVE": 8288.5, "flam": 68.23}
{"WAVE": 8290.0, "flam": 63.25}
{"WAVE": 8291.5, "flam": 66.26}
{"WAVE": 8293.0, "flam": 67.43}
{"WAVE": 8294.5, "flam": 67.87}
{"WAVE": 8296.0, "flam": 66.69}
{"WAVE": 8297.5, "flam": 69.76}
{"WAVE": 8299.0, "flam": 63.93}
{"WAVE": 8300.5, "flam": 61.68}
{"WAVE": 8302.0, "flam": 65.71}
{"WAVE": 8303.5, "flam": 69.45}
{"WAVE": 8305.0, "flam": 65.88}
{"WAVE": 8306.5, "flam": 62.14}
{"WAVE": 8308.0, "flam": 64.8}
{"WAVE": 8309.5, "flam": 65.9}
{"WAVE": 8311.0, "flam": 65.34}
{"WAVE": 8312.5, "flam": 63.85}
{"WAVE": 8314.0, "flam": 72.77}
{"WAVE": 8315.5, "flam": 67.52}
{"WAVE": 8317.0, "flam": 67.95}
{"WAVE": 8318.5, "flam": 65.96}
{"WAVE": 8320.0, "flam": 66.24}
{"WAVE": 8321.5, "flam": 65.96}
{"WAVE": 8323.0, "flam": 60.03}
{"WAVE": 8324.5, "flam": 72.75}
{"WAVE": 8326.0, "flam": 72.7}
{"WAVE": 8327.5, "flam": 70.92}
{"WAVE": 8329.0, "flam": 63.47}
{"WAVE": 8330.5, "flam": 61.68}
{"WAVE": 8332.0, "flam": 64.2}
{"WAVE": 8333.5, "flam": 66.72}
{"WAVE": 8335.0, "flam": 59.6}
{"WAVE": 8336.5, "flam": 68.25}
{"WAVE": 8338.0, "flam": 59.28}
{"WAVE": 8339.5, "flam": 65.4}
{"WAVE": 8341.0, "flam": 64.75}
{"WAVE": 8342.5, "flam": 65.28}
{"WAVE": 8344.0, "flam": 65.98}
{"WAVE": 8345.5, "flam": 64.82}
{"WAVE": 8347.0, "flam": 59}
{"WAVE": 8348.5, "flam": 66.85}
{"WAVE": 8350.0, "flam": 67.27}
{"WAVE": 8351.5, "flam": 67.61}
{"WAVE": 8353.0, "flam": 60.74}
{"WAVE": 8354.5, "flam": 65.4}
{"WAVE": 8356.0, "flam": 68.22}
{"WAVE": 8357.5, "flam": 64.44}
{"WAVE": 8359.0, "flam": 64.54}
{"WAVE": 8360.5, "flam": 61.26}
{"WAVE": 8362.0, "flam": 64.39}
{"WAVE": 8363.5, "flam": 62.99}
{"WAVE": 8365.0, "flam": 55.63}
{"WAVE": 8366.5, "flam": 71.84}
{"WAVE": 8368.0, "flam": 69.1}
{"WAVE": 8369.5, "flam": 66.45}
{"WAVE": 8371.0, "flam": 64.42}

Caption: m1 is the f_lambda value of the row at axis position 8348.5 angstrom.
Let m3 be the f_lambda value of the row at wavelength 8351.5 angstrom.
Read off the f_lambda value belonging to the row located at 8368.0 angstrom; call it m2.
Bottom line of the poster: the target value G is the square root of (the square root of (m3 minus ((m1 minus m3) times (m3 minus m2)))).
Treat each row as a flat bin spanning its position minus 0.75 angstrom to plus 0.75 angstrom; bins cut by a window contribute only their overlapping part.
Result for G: 2.86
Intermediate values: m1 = 66.85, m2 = 69.1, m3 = 67.61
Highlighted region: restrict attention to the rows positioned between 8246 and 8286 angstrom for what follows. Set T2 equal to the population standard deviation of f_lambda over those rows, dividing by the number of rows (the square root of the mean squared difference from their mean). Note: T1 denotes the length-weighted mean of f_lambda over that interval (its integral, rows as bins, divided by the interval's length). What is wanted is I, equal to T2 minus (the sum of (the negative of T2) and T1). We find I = -55.6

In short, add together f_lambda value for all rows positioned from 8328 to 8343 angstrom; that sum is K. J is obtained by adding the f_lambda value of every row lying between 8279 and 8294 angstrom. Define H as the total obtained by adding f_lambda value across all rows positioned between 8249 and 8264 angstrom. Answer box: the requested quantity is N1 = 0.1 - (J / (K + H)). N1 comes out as -0.422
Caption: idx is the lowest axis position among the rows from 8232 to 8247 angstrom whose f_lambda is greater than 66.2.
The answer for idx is 8233.0 angstrom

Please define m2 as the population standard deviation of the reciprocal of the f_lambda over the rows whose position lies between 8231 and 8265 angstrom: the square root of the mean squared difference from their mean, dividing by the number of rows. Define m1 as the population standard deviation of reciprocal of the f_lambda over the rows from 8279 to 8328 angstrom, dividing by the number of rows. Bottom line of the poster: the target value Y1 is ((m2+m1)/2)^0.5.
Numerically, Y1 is 0.0289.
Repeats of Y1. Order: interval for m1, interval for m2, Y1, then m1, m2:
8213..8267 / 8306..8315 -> 0.0301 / 0.0011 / 0.0007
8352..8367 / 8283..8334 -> 0.0296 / 0.0010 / 0.0007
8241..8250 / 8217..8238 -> 0.0297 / 0.0004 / 0.0013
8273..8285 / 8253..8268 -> 0.0442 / 0.0029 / 0.0010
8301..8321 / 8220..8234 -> 0.0266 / 0.0006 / 0.0009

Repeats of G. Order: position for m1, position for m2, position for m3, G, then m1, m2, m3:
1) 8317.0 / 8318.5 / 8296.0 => 2.85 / 67.95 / 65.96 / 66.69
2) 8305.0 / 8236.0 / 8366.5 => 3.67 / 65.88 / 53.4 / 71.84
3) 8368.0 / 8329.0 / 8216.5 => 2.81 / 69.1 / 63.47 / 67.8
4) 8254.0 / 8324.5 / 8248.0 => 2.79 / 66.8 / 72.75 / 68.98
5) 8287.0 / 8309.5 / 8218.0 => 3.46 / 67.36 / 65.9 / 74.92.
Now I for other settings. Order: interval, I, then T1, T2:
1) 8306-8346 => -58.6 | 65.7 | 3.6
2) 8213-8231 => -57.7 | 67.7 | 5.0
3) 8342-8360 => -59.7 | 65.0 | 2.6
